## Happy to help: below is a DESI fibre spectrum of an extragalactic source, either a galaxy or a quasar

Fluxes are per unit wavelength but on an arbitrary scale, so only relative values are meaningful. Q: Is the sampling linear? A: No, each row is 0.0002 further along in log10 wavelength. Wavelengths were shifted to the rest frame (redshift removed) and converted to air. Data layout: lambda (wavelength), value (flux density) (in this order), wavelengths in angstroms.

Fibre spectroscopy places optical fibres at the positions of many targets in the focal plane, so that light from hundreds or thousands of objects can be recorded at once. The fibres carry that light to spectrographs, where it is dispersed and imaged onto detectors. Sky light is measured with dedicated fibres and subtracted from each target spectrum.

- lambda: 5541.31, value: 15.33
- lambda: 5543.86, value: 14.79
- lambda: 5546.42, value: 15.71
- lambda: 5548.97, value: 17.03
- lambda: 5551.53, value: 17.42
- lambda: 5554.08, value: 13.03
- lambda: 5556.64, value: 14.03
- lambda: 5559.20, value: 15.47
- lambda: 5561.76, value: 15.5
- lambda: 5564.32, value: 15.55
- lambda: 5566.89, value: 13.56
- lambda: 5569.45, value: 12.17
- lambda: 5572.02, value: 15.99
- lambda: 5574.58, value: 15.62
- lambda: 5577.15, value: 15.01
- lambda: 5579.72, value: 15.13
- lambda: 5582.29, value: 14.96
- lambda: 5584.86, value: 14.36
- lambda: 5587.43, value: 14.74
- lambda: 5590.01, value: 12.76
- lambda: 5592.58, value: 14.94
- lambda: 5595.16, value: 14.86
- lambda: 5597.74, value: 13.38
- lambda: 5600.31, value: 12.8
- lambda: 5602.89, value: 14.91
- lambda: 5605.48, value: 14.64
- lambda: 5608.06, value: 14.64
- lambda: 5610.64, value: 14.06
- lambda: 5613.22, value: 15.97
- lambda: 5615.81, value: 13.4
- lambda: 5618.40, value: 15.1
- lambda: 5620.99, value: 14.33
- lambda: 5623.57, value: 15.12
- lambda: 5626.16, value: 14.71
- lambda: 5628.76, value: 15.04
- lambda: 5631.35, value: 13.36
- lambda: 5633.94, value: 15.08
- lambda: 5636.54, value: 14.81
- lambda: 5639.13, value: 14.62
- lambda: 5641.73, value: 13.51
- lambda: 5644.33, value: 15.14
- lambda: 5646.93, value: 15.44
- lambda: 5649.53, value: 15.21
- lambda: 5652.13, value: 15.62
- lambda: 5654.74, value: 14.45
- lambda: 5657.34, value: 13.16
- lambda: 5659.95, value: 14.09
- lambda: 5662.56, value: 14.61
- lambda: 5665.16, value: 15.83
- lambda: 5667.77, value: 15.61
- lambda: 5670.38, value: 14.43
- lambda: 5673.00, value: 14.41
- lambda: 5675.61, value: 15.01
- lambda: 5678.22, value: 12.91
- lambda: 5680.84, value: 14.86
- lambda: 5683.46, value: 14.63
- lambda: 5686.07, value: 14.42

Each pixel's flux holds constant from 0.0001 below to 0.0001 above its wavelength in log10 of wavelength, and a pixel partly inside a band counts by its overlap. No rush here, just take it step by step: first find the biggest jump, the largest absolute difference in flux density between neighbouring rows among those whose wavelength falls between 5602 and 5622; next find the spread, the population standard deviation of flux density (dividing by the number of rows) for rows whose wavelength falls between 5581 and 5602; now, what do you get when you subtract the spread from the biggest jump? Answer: 1.7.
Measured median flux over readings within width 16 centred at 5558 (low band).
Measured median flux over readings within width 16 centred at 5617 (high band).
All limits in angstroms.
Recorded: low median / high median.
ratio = 1.05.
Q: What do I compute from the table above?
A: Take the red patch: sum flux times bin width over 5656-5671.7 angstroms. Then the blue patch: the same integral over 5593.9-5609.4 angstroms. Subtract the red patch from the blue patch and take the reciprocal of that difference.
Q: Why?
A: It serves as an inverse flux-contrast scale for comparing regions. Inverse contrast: -0.11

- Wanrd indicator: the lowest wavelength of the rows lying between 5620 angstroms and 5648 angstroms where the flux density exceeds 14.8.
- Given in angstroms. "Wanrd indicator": 5623.57 angstroms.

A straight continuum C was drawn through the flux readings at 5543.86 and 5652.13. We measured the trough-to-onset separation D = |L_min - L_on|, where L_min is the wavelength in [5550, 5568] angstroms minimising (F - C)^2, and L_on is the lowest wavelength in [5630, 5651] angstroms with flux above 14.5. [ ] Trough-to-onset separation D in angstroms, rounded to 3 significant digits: 74.7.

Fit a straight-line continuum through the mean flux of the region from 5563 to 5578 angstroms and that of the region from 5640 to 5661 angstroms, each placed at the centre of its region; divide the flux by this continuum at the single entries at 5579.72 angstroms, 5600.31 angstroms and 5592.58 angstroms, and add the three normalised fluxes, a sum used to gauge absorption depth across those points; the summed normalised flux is 2.93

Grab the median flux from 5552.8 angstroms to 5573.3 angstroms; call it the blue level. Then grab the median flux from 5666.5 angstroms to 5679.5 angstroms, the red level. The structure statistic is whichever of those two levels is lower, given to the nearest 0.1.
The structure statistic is 14.4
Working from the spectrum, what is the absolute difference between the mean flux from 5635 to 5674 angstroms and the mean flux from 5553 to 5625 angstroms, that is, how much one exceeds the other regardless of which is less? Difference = 0.23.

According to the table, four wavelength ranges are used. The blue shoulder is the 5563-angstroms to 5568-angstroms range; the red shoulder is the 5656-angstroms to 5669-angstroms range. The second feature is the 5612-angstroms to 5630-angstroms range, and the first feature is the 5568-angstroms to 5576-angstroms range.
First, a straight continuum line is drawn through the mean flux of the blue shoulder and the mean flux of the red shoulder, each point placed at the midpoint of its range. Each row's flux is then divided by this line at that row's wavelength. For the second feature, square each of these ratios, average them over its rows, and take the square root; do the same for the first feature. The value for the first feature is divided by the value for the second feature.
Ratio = 0.99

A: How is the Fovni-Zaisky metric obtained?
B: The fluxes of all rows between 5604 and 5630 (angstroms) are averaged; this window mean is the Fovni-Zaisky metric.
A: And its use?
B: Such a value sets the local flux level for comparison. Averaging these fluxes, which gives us 14.7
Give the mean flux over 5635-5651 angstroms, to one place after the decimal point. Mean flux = 14.8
